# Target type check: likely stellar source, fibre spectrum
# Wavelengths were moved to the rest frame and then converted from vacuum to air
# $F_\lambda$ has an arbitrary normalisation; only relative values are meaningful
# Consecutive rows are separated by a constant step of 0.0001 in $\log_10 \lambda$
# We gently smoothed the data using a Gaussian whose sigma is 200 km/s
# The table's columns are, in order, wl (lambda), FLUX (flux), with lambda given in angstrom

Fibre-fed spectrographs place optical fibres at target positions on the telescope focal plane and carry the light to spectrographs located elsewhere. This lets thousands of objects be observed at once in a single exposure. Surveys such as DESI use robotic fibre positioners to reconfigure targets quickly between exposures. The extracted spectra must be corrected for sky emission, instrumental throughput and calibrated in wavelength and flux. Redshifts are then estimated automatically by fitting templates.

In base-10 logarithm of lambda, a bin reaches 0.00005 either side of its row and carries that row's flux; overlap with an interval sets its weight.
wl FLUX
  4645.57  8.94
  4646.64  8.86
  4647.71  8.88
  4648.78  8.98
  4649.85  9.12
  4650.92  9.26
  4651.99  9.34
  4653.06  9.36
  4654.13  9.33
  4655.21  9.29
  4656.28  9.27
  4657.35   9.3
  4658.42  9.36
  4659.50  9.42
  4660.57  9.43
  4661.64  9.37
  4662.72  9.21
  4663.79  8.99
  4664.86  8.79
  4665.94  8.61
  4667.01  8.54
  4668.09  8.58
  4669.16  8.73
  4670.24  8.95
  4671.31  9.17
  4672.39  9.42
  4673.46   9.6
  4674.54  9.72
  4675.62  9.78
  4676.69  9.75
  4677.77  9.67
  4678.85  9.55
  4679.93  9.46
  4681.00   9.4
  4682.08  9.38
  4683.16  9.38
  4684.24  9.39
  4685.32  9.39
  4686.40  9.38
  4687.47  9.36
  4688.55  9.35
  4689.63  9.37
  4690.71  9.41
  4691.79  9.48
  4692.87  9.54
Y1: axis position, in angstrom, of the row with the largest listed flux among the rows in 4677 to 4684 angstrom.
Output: 4677.77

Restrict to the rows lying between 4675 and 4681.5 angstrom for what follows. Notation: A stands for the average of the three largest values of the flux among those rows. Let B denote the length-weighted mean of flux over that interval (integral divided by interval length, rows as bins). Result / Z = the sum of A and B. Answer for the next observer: 19.3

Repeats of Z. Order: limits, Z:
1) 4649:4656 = 18.6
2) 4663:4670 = 17.6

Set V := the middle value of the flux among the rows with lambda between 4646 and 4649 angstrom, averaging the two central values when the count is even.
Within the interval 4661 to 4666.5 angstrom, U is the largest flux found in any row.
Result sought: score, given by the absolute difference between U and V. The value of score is 0.49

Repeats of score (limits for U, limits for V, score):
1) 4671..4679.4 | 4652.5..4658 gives 0.48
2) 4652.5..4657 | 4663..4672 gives 0.60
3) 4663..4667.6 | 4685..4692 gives 0.39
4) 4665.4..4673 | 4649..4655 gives 0.09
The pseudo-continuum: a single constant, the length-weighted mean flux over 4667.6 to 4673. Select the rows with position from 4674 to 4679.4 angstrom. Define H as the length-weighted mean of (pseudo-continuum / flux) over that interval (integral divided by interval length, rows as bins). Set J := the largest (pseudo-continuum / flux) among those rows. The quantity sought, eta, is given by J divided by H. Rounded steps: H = 0.93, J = 0.94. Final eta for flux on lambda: 1.02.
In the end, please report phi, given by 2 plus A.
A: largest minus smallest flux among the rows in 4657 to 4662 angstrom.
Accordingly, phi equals 2.13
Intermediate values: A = 0.13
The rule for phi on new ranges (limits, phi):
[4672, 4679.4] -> 2.36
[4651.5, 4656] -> 2.07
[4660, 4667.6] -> 2.89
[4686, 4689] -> 2.03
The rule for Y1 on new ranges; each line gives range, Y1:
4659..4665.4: 4660.57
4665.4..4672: 4671.31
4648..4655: 4653.06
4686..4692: 4691.79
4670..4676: 4675.62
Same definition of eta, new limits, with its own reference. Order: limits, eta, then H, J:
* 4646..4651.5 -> 1.02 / 1.00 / 1.02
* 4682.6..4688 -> 1.00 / 0.96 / 0.96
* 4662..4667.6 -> 1.04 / 1.02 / 1.05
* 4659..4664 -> 1.03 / 0.97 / 1.00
